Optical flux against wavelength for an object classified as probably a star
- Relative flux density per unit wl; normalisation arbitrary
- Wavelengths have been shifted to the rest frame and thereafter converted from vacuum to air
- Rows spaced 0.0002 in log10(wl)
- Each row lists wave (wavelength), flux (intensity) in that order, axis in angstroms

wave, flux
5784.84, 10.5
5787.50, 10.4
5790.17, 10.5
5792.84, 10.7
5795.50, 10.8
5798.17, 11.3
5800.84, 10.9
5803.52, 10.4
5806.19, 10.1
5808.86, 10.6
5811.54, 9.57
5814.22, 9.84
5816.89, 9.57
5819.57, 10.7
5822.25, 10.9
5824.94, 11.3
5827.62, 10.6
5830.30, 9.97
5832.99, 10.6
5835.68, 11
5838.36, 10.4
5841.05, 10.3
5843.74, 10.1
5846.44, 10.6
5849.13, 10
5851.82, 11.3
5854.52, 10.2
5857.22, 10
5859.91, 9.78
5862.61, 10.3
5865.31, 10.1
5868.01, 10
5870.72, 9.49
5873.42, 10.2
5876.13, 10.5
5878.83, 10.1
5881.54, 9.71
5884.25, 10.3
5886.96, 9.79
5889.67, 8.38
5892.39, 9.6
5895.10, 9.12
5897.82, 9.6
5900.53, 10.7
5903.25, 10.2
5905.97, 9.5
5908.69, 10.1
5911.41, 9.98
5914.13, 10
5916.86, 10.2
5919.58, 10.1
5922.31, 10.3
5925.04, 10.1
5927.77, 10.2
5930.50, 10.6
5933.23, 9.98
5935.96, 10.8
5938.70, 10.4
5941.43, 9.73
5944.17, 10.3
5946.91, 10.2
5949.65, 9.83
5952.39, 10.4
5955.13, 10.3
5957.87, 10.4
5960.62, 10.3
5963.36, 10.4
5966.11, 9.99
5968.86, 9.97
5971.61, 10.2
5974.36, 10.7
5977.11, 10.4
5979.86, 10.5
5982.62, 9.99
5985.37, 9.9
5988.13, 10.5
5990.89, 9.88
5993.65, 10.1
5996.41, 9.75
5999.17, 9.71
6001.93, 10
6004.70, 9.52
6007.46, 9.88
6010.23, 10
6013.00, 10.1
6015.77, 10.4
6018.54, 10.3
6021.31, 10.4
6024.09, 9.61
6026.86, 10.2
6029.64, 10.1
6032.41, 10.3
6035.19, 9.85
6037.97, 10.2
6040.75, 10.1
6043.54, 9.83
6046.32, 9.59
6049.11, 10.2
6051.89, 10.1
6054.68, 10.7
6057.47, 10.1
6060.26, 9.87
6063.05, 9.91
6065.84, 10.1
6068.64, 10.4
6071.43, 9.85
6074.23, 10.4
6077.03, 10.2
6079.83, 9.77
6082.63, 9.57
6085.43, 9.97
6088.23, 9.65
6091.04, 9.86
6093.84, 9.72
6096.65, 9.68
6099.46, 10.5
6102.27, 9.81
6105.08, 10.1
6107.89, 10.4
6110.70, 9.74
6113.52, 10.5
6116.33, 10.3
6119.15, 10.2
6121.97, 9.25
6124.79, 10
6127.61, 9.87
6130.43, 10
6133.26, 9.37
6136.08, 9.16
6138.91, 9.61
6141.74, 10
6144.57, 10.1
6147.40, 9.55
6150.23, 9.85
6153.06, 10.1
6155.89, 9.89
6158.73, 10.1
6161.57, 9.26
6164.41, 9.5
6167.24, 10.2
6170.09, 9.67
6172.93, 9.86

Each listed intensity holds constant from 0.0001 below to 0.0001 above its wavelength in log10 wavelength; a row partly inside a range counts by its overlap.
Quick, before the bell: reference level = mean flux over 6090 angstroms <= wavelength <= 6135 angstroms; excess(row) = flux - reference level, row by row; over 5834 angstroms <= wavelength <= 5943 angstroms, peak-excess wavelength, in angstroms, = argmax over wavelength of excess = 5851.82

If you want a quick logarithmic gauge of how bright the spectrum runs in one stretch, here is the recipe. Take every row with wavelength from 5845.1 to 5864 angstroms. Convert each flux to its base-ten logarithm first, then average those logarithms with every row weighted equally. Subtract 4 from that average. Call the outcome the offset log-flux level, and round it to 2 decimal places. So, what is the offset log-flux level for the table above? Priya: -2.99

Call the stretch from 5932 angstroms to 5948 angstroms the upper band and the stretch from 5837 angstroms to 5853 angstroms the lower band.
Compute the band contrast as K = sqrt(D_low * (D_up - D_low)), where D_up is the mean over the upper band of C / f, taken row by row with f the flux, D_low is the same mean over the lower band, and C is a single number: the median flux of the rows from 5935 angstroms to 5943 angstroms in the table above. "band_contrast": 0.14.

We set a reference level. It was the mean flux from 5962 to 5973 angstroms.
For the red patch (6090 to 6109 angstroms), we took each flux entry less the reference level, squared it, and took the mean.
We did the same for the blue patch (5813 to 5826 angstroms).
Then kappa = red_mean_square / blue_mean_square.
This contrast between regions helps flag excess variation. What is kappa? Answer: 0.2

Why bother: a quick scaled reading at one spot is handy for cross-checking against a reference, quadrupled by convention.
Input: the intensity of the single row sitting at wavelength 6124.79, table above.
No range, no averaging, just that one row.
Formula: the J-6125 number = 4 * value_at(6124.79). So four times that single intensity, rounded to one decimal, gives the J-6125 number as 40.0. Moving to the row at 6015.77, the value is 41.6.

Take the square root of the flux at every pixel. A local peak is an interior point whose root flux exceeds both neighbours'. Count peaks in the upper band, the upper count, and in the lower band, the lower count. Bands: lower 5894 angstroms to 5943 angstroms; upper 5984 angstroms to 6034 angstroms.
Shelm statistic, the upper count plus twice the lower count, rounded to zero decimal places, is 18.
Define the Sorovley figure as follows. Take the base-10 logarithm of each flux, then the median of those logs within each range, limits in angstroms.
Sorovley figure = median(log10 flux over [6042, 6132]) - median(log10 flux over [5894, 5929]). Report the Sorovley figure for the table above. -0.0050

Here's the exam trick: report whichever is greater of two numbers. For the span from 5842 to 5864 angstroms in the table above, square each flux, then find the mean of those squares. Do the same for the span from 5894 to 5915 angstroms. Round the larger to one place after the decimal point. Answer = 106.0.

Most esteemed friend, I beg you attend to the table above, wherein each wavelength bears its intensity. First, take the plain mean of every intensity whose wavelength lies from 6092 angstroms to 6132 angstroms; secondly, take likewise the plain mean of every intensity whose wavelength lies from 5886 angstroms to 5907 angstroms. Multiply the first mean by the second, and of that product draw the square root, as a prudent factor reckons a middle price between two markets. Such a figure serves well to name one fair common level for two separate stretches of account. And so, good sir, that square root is 9.8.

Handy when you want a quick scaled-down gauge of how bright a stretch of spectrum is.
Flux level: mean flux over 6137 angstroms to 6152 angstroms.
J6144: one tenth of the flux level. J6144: 0.98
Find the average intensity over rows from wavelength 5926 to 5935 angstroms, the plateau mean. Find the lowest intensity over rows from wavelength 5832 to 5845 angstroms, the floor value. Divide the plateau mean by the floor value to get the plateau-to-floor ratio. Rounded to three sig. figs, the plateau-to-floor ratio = 1.02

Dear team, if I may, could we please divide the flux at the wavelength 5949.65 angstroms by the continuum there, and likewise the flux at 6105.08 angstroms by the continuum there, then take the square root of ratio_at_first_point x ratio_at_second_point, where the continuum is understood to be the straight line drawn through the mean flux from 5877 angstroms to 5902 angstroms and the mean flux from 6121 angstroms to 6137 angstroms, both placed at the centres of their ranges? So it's 1.03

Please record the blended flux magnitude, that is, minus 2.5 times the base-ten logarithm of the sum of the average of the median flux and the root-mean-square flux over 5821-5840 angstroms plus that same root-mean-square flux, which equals -3.32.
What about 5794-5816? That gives -3.30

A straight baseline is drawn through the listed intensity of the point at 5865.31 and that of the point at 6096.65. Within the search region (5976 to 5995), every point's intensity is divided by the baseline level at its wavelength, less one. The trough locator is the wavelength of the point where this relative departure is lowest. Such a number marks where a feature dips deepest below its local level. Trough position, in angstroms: 5990.89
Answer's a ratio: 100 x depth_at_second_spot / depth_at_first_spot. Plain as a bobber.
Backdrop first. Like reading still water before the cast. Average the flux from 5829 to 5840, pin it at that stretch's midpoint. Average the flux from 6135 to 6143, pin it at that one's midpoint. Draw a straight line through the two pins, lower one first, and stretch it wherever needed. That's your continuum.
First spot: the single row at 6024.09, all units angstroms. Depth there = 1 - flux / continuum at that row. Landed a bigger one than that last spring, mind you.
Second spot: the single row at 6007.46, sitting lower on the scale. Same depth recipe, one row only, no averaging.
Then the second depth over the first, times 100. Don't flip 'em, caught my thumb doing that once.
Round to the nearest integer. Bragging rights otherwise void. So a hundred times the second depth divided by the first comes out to 31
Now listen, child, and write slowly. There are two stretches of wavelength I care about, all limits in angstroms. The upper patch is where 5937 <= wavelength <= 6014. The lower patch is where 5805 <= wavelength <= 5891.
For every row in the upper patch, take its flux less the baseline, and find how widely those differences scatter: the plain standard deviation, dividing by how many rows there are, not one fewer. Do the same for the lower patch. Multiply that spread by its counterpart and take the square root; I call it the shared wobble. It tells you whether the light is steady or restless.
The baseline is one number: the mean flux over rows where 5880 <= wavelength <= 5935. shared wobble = 0.40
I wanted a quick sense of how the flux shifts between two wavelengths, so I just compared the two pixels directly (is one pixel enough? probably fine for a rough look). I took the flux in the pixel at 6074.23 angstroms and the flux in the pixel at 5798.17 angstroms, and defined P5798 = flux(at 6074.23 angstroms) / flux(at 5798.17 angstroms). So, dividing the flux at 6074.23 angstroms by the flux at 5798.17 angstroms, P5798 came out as 0.92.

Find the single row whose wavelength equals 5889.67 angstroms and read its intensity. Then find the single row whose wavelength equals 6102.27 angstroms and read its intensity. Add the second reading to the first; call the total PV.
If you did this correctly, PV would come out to 18.2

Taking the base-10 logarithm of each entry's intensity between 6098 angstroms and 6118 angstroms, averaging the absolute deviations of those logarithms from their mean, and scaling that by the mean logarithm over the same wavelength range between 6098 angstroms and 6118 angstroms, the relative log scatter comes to 0.011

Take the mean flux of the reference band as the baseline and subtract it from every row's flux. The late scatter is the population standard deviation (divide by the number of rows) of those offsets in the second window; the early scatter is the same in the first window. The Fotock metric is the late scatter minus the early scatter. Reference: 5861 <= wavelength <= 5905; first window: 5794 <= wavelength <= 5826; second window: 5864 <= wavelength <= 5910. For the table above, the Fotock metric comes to -0.05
